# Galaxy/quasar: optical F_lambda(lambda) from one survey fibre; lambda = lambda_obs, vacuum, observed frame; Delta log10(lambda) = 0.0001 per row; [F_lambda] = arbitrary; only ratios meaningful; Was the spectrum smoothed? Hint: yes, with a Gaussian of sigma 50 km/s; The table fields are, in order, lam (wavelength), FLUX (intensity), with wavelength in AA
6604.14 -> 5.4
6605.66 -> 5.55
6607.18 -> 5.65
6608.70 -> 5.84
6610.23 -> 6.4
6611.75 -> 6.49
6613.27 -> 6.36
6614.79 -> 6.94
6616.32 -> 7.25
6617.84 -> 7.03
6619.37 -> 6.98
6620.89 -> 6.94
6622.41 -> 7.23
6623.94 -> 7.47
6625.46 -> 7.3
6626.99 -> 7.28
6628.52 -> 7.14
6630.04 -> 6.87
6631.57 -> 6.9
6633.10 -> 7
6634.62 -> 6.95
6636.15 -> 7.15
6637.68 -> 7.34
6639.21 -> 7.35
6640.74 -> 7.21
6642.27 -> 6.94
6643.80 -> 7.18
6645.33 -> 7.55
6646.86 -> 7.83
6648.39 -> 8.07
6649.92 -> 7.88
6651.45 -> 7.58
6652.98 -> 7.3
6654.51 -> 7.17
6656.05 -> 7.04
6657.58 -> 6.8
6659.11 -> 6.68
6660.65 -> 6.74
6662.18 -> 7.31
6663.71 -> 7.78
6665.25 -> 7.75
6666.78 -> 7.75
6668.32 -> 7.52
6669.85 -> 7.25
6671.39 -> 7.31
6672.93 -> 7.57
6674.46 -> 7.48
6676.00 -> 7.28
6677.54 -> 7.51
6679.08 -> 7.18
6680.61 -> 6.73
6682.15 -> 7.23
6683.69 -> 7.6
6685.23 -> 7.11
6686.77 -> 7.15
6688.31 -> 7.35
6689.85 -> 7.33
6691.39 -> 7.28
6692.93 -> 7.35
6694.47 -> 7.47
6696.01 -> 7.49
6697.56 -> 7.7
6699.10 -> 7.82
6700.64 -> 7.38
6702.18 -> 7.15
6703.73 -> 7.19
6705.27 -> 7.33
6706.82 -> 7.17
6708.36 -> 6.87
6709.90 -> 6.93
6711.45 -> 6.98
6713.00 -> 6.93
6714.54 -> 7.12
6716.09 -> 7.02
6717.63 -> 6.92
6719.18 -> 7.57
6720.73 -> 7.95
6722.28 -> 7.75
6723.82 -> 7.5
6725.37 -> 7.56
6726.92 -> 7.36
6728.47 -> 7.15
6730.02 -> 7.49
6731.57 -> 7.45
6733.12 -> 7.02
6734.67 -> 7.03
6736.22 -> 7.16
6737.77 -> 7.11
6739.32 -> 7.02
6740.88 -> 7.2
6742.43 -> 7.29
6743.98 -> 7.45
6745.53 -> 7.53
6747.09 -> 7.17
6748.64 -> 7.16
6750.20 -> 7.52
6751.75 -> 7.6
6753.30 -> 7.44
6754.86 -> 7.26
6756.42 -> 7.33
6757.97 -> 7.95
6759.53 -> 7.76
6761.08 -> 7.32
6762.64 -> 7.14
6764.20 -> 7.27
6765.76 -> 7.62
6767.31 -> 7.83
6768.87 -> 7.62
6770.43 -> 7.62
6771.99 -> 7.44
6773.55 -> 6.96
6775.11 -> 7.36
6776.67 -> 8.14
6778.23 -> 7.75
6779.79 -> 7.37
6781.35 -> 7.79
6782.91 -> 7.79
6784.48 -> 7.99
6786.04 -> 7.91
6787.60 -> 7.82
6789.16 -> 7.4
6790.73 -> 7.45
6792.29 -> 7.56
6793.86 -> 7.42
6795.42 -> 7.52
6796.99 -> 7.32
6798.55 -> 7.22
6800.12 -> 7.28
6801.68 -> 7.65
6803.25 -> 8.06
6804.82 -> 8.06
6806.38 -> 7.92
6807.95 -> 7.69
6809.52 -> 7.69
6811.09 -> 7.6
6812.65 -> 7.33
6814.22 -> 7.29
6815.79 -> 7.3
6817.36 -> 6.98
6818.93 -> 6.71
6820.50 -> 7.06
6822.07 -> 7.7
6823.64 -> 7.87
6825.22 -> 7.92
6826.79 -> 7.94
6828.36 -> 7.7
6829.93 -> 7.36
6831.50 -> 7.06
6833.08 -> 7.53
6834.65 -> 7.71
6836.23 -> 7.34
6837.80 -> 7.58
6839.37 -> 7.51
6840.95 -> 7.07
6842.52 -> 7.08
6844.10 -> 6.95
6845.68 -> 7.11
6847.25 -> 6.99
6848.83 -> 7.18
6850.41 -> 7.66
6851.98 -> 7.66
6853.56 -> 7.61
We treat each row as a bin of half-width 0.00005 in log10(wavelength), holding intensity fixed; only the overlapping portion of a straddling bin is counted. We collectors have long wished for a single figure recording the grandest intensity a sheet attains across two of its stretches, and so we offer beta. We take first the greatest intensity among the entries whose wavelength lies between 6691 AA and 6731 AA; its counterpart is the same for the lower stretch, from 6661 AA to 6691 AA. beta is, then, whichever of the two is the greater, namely 7.95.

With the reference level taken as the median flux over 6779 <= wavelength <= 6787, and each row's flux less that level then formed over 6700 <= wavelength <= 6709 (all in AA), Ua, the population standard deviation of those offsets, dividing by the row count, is 0.16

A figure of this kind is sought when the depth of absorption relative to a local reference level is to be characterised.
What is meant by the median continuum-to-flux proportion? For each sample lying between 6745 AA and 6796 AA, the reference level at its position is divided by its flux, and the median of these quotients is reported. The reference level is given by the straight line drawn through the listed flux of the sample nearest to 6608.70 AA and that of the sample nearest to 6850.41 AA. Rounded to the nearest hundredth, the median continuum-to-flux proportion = 0.93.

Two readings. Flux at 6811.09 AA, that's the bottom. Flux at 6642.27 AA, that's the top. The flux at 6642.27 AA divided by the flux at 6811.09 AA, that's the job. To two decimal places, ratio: 0.91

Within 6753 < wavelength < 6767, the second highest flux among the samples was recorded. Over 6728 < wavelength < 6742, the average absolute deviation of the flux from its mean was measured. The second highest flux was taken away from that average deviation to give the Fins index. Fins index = -7.63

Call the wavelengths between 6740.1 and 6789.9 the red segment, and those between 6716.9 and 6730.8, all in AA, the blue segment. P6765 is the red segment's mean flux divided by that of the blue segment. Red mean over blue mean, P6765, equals 1.01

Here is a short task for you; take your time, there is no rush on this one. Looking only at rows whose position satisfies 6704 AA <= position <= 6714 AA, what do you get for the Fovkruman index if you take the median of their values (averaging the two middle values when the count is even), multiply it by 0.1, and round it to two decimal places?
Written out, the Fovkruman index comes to 0.70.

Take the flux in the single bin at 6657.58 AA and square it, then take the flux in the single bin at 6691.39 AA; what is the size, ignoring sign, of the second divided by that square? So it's 0.157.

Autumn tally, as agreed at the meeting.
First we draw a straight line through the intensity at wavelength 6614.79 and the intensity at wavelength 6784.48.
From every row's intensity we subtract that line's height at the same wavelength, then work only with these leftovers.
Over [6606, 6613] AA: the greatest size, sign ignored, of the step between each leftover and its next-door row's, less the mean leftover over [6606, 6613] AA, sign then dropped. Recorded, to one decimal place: 1.4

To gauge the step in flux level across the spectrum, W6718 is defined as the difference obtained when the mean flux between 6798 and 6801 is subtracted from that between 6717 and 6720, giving 0.0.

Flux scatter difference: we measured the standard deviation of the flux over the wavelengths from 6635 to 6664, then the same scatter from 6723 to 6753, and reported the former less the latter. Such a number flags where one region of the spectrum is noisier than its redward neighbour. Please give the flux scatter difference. 0.19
